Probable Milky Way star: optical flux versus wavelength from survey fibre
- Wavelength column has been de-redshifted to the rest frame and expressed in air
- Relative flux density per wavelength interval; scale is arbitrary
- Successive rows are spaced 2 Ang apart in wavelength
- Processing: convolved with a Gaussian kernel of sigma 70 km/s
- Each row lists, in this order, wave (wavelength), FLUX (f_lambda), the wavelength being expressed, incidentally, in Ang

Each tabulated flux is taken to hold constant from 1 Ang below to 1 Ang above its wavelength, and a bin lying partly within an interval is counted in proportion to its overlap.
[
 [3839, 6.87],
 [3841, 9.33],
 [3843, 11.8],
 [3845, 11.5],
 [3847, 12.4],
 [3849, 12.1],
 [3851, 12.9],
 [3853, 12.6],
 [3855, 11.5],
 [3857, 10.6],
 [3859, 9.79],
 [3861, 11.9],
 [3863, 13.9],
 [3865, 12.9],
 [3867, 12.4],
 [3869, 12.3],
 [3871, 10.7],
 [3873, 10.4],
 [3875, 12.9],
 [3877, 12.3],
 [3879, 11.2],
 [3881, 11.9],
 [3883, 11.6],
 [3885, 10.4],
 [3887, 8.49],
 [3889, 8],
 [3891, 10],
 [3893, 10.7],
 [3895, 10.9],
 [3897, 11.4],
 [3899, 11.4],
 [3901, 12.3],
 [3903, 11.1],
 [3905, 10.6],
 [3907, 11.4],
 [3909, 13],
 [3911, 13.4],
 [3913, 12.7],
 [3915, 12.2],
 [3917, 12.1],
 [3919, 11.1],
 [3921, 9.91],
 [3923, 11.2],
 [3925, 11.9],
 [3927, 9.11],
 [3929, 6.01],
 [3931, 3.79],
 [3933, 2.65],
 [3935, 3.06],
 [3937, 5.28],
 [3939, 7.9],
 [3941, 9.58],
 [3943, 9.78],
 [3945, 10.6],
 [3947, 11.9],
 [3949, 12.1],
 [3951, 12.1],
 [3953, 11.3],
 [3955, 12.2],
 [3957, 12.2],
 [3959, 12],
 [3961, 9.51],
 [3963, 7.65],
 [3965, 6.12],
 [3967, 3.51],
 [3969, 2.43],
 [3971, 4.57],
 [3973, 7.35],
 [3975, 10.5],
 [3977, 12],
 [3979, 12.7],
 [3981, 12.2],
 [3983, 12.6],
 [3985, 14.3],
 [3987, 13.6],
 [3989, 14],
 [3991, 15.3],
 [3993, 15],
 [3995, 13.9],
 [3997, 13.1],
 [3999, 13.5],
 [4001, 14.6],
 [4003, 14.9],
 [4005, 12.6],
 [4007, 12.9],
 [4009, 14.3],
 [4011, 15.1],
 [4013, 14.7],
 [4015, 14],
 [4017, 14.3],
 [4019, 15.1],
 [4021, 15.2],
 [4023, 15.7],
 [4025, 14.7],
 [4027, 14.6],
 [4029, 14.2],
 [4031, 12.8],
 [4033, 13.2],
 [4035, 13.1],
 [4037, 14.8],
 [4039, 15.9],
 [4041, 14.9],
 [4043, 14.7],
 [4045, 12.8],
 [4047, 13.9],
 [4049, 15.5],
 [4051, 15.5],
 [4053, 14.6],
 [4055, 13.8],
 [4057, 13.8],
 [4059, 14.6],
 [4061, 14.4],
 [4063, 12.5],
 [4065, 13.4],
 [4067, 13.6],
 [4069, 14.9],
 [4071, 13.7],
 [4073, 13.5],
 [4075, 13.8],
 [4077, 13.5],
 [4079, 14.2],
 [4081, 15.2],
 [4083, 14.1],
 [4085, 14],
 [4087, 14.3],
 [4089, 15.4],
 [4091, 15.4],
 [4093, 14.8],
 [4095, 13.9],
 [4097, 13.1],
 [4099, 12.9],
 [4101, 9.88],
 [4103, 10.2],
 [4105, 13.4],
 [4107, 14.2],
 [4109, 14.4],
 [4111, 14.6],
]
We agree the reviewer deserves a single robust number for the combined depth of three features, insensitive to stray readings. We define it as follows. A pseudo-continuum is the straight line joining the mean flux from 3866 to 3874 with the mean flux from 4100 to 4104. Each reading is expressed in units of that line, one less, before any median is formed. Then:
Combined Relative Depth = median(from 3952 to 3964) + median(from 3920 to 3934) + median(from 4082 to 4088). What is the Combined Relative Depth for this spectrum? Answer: 0.3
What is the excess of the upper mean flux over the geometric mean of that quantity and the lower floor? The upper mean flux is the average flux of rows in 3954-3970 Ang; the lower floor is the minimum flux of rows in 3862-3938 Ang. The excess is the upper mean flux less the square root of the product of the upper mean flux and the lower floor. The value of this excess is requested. 3.5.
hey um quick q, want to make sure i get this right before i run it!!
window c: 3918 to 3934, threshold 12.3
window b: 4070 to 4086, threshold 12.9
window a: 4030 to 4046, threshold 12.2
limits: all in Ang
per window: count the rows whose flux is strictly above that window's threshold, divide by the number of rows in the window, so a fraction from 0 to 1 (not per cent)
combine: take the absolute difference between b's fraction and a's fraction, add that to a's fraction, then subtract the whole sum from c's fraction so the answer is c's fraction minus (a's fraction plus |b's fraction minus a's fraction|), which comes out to -1.00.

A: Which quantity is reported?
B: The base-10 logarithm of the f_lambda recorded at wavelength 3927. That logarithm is 0.96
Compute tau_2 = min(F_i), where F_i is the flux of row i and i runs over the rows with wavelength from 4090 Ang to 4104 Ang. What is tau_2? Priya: 9.88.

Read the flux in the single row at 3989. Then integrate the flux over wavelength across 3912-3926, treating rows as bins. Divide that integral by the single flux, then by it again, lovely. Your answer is 0.83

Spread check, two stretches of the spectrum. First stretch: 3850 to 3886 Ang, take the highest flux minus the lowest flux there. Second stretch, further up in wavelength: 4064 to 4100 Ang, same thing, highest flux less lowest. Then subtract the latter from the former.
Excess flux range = 2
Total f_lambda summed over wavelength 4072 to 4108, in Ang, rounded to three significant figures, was 246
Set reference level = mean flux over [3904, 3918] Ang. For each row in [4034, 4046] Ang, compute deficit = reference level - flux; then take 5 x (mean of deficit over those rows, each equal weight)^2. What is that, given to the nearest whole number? 23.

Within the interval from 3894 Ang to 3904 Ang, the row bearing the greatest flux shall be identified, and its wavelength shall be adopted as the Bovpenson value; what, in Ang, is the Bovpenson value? 3901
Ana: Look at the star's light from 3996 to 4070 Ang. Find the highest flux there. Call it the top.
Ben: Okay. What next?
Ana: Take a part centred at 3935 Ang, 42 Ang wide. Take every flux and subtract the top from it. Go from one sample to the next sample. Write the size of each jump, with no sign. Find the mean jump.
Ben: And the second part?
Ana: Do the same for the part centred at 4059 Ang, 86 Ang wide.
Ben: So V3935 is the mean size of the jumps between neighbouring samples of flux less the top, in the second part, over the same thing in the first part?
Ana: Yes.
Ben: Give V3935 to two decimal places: 0.62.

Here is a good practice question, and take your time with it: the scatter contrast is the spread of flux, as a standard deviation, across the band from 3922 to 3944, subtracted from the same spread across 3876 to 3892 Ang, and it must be -1.7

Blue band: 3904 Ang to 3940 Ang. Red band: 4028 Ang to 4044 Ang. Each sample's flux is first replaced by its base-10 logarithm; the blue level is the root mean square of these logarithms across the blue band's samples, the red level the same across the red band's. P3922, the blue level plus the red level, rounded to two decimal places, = 2.10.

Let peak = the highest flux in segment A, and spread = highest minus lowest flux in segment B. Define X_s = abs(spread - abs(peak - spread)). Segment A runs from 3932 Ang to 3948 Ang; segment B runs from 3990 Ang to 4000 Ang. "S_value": 7.50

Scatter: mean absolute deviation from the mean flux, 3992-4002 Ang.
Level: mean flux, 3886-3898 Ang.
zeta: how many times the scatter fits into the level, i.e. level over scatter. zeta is 16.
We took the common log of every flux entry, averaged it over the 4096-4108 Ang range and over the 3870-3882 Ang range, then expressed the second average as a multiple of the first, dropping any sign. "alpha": 0.98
